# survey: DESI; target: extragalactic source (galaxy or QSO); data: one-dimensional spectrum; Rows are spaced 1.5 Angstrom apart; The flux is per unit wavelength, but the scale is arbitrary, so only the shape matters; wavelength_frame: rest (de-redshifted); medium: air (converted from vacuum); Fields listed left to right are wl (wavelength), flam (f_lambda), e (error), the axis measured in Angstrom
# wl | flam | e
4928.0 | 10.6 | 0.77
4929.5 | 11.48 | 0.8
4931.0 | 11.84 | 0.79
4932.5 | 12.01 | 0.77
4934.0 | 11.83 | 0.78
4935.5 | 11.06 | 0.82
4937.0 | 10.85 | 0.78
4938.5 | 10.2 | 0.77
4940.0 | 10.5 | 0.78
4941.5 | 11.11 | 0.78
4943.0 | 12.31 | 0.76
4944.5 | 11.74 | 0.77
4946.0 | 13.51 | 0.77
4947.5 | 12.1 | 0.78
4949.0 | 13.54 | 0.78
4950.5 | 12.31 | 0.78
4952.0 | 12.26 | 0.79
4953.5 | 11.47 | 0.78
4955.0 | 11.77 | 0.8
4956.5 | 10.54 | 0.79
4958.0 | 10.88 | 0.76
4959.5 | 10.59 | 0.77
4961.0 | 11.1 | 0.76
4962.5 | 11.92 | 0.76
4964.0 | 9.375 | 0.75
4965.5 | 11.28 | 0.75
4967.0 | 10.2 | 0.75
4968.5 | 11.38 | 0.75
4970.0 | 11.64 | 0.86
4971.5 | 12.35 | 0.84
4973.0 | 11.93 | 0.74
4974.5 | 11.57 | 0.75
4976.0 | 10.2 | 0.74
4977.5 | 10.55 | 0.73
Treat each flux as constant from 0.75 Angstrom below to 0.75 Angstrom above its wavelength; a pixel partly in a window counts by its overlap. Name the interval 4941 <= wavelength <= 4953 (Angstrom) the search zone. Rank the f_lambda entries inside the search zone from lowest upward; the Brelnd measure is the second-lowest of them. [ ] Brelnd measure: 11.74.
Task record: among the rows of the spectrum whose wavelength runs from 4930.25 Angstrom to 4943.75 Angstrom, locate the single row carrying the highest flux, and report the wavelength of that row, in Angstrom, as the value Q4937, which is 4943.0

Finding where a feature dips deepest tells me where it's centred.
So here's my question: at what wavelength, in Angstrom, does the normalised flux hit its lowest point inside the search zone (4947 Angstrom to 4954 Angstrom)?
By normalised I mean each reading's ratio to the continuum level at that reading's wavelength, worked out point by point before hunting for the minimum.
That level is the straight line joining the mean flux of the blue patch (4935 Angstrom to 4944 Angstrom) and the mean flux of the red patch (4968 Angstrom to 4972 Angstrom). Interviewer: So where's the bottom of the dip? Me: 4953.5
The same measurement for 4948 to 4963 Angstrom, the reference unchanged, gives 4959.5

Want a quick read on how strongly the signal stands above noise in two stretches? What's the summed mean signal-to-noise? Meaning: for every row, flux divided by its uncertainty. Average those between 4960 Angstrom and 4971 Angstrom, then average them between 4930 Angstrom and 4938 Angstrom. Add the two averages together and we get 28.9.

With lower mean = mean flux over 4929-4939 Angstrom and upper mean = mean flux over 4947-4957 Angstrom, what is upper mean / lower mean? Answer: 1.06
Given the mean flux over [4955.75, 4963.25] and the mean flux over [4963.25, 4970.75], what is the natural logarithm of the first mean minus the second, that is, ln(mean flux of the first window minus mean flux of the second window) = -1.5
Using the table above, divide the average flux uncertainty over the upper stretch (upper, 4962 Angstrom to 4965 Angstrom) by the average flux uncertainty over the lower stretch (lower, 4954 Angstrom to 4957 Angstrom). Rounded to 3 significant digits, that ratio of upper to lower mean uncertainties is 0.950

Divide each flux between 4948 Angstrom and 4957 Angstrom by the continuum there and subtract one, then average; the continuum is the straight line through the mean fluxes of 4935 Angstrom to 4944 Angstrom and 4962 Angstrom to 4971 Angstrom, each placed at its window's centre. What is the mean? 0.09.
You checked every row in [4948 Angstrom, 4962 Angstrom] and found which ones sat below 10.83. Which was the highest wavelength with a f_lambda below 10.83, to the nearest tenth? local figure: 4959.5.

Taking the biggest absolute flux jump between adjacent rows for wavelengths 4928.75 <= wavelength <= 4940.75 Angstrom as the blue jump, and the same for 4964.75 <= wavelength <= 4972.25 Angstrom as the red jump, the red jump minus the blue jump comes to 0.41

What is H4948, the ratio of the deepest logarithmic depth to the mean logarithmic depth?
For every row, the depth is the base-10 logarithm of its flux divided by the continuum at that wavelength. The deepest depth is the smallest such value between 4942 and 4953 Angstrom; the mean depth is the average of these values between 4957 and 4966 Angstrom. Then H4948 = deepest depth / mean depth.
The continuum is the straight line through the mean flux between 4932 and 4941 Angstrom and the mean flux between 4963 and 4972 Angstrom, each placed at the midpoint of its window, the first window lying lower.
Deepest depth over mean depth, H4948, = -3.0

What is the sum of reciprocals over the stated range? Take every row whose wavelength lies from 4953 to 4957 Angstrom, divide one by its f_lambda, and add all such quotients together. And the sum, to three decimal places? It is 0.267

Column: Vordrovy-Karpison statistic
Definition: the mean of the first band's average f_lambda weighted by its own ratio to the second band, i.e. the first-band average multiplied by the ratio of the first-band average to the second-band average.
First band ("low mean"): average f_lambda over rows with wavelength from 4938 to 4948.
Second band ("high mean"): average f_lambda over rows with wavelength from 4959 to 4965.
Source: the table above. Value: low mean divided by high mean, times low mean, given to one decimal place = 12.6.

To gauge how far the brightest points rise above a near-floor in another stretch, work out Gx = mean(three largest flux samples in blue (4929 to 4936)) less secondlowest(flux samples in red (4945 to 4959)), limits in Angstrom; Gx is 1.0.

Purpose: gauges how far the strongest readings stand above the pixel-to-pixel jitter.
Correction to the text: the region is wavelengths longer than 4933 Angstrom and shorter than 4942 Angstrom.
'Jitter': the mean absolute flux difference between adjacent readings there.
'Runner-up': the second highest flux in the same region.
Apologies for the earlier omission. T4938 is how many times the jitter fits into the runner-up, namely 21.9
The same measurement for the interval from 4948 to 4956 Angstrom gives 20.8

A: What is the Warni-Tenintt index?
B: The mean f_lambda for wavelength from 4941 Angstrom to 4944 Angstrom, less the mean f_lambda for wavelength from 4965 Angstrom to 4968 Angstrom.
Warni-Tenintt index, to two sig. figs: 1.0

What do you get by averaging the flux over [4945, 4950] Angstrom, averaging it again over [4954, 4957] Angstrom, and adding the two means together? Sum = 24.2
